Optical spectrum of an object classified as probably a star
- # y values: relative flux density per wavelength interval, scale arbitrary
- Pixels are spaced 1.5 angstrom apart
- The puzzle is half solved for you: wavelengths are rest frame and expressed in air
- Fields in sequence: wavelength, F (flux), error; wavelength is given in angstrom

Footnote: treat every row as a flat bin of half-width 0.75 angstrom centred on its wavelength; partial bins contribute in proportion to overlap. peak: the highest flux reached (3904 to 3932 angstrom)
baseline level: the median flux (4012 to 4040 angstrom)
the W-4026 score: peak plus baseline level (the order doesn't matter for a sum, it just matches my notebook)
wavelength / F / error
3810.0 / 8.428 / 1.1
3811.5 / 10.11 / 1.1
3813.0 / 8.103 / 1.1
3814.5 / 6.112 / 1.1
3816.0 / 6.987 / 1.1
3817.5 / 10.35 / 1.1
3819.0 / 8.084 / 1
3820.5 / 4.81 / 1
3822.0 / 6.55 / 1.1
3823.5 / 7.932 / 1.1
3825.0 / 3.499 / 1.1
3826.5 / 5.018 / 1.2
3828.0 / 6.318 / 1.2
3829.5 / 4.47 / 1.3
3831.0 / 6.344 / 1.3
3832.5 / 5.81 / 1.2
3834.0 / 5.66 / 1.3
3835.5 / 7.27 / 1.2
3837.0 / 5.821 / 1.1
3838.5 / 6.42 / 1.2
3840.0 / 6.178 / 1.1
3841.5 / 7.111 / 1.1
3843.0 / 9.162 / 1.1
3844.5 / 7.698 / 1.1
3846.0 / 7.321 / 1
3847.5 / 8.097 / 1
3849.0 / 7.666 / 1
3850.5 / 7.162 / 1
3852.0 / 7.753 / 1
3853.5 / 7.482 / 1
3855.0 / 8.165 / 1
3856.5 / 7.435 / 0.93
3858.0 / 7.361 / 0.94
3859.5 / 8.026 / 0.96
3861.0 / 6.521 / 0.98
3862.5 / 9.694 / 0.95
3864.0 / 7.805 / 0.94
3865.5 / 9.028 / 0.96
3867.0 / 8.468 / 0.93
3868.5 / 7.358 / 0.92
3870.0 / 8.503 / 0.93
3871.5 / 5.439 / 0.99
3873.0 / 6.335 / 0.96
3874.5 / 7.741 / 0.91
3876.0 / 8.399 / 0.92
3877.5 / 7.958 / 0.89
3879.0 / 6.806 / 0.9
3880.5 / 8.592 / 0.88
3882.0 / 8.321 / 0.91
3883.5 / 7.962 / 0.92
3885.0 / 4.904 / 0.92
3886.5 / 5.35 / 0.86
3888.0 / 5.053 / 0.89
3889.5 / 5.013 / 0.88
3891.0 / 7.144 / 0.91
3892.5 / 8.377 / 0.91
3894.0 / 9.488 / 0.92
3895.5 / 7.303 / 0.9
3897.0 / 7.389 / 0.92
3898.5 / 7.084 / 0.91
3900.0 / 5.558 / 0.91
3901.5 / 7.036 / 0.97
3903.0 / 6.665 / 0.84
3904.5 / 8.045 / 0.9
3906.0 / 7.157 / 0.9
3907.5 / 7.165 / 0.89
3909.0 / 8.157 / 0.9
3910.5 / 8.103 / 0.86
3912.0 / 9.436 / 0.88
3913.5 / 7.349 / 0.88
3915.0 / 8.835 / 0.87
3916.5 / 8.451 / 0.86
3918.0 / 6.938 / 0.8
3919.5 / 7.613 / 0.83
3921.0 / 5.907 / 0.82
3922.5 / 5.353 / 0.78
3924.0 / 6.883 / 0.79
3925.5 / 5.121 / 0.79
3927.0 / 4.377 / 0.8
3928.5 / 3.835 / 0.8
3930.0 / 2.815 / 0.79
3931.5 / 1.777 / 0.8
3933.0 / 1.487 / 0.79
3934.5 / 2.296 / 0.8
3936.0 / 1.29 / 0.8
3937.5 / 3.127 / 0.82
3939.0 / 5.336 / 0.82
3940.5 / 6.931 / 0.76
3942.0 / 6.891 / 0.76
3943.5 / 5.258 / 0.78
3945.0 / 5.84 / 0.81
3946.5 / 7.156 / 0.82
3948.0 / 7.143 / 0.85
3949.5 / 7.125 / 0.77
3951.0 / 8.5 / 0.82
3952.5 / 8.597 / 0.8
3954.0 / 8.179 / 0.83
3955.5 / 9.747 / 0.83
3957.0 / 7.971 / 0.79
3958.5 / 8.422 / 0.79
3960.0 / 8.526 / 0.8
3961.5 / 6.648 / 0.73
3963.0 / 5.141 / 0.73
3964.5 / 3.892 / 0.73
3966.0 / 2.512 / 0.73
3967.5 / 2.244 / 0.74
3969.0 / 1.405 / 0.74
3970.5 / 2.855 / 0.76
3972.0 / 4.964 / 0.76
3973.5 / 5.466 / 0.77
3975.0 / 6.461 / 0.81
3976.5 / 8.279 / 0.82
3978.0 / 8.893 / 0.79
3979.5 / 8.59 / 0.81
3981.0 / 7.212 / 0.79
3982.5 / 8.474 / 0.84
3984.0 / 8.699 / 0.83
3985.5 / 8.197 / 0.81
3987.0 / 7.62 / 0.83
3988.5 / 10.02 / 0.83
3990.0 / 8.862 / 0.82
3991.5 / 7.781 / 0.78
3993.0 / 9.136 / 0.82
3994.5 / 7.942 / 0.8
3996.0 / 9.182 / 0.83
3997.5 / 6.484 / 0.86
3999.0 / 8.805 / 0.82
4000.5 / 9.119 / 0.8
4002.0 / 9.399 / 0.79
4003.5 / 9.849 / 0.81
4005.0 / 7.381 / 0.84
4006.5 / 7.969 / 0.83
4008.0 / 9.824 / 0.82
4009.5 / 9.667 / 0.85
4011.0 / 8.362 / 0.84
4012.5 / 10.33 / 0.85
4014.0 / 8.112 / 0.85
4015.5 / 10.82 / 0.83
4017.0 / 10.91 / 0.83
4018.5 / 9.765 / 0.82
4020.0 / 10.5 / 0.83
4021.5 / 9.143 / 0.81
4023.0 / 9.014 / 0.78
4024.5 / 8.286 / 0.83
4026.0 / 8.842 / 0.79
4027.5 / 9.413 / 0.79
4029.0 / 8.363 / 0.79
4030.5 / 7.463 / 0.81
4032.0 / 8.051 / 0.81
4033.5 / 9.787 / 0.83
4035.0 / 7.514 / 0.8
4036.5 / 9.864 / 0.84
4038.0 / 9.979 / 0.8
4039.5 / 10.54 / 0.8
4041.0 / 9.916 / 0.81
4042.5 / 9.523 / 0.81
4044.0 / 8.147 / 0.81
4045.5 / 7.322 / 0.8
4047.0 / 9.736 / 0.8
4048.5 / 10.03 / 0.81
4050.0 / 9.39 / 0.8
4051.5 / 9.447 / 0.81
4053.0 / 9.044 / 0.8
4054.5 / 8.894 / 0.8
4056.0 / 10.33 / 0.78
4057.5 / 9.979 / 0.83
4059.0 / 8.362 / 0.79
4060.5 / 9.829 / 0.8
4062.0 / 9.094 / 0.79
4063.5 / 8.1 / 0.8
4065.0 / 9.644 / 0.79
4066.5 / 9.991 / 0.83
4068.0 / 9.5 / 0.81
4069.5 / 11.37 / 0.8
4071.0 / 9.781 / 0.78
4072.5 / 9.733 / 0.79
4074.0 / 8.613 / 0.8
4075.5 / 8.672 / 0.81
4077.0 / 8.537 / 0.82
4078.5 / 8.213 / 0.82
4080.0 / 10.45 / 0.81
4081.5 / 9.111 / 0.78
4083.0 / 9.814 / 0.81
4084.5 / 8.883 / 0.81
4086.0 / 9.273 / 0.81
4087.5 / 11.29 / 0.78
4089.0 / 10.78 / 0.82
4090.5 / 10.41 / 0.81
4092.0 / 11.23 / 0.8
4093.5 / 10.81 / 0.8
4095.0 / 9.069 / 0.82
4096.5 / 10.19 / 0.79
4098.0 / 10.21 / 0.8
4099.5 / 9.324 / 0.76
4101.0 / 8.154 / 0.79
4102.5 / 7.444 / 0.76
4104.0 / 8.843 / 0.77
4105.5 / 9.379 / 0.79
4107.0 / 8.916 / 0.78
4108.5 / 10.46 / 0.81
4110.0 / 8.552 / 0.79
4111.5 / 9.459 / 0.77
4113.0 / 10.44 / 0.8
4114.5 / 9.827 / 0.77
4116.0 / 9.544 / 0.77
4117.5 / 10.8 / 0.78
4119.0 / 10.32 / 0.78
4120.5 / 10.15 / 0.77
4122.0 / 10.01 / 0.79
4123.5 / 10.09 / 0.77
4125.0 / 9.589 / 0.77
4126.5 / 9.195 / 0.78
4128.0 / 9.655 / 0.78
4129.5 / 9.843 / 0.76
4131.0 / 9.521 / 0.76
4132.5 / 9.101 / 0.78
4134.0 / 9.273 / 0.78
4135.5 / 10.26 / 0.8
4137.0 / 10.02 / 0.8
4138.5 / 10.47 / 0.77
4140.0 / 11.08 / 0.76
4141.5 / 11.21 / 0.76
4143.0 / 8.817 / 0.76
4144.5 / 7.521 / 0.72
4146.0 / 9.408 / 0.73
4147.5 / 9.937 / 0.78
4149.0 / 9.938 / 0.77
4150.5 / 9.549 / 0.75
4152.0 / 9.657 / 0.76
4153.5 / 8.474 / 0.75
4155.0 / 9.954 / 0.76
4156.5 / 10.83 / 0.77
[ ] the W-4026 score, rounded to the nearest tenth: 18.8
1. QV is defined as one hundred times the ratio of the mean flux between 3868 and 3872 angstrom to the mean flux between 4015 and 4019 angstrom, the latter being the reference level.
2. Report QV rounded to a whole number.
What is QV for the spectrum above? 68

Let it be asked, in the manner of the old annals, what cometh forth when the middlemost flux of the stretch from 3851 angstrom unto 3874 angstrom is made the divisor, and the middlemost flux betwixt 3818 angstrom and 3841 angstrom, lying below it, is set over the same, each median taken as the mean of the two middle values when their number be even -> 0.797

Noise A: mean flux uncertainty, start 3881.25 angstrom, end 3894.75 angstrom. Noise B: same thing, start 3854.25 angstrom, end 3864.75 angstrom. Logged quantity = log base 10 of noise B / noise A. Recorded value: 0.03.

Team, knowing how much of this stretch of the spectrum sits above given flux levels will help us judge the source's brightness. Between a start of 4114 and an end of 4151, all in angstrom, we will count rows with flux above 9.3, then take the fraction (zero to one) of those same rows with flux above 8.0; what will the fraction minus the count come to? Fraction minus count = -19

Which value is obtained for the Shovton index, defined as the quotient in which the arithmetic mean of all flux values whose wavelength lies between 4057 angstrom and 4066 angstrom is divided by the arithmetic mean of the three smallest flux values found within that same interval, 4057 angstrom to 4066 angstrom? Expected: 1.08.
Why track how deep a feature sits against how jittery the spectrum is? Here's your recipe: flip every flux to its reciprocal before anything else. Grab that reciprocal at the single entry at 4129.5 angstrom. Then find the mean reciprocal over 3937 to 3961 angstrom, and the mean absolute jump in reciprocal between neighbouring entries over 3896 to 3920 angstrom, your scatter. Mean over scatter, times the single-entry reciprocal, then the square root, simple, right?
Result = 0.93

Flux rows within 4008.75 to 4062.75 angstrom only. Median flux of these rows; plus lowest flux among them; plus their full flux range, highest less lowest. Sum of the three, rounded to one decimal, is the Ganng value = 20.3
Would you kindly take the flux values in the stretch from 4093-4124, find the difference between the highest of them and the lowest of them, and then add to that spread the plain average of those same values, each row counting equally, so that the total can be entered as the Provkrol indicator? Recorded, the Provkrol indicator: 13.0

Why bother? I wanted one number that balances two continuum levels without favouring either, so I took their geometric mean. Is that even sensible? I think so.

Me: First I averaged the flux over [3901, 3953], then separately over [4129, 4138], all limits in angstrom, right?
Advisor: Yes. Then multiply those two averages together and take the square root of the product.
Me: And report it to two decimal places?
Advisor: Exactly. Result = 7.69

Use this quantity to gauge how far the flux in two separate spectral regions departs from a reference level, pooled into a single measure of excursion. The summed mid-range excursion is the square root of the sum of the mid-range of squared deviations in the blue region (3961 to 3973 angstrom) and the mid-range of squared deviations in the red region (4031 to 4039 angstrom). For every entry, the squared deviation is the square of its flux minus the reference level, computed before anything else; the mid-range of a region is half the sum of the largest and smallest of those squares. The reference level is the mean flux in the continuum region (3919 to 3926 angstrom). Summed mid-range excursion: 4.4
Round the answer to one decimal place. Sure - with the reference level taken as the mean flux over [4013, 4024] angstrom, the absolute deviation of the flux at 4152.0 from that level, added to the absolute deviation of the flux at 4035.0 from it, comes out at 2.3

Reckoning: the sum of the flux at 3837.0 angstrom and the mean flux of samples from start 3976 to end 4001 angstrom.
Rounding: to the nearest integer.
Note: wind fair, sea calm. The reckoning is 14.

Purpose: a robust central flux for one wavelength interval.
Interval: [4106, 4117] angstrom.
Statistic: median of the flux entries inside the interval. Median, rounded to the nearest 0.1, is 9.5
